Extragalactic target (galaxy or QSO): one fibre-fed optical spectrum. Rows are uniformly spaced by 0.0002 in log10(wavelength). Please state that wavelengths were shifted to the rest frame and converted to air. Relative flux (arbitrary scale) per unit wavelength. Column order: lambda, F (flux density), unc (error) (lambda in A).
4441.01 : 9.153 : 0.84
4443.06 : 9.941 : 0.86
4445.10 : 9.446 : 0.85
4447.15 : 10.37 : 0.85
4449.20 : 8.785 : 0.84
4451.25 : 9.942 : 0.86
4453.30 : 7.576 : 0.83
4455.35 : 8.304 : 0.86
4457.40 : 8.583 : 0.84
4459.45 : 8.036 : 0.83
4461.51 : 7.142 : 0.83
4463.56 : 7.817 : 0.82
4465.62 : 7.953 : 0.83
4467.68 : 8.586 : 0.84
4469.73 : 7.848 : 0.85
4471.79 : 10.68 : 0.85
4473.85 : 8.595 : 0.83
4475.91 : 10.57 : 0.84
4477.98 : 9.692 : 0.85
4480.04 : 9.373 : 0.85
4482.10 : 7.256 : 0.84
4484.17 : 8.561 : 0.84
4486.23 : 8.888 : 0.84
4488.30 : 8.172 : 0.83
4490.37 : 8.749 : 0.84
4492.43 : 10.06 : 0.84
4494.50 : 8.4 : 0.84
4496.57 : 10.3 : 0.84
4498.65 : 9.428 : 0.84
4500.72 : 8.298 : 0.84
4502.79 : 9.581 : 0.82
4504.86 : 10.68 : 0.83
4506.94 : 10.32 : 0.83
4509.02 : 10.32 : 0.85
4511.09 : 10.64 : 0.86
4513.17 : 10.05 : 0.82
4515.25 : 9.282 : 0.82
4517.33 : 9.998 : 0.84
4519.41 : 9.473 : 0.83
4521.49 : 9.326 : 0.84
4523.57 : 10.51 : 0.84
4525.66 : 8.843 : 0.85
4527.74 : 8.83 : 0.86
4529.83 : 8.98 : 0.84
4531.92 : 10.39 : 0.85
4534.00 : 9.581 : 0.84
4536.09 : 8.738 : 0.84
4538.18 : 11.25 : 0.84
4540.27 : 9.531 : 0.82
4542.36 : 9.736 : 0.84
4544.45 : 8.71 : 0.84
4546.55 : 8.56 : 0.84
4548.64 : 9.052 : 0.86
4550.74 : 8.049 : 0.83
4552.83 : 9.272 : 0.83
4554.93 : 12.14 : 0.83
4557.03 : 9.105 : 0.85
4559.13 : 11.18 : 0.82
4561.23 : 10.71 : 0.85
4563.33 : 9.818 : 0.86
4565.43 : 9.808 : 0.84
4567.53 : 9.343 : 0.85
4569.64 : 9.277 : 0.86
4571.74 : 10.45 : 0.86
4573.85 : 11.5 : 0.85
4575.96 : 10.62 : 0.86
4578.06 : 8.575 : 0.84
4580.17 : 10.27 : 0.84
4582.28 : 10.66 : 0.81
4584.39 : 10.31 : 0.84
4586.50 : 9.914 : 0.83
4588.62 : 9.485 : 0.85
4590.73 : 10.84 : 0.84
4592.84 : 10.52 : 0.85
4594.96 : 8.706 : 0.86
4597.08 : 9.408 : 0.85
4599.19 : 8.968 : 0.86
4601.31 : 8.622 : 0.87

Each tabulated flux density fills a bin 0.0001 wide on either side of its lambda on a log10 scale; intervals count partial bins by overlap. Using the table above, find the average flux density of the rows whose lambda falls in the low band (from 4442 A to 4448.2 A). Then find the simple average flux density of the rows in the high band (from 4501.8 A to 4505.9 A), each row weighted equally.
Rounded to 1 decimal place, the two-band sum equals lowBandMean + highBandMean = 20.0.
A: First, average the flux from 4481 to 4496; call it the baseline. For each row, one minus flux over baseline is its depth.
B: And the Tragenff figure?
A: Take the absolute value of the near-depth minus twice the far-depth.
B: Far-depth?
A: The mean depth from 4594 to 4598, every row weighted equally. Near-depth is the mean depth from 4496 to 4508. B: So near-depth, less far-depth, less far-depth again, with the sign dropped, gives 0.03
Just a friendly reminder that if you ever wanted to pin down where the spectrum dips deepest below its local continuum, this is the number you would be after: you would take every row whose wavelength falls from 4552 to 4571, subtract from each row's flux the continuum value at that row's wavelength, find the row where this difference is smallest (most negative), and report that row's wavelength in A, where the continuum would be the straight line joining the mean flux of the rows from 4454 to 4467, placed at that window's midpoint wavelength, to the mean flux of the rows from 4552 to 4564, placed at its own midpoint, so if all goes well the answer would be 4569.64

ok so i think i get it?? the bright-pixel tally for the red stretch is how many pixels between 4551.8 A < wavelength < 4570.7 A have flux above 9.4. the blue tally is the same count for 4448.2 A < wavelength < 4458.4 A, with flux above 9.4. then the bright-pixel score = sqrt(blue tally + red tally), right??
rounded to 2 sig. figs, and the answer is 2.4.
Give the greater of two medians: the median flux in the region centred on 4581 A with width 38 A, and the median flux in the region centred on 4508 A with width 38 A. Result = 9.9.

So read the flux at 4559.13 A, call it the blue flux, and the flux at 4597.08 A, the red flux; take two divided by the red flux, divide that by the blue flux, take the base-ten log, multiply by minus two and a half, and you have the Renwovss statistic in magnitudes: 4.30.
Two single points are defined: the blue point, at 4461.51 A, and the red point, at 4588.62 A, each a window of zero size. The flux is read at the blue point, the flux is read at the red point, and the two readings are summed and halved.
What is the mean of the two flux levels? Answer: 8.3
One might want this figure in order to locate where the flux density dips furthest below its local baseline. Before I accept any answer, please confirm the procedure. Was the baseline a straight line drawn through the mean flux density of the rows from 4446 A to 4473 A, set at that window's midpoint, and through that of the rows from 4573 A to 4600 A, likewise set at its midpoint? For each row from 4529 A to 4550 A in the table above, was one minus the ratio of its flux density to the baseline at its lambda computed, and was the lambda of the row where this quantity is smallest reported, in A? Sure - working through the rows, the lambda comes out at 4538.18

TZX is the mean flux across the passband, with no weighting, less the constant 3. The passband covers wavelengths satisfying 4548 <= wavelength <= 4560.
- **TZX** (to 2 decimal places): 6.80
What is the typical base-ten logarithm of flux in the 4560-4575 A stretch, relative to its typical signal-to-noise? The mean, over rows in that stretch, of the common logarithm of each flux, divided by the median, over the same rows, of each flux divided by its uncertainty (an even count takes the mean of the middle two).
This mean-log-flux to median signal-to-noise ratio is 0.086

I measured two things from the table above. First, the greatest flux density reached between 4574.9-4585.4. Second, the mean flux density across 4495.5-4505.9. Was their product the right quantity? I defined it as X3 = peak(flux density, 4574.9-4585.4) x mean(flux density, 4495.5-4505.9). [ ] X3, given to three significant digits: 103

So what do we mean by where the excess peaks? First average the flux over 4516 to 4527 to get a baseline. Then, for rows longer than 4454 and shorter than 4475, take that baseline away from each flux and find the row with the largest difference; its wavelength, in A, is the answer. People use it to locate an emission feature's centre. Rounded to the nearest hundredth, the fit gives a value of 4471.79 A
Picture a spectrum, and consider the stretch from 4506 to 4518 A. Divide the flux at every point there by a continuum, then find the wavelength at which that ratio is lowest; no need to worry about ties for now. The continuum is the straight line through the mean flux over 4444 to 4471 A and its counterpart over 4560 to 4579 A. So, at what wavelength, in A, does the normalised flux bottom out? 4515.25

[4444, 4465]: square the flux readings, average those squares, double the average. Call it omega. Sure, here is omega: 150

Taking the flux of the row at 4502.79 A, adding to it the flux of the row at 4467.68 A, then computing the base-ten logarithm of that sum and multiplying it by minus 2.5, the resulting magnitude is -3.15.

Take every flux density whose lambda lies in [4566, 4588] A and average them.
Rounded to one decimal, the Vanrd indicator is 10.1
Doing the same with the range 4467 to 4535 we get 9.4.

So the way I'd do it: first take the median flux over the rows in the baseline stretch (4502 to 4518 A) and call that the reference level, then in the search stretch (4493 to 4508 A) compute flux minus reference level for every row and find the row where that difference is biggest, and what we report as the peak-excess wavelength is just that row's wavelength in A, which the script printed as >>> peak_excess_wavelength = 4504.86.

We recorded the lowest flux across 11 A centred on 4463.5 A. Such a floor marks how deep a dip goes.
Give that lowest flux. 7.142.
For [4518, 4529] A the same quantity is 8.83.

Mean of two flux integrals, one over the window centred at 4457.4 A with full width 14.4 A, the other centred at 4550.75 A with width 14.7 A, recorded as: 127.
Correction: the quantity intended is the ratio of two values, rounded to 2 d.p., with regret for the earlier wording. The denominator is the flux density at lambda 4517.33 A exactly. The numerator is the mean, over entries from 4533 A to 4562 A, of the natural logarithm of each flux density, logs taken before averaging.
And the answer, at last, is 0.23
